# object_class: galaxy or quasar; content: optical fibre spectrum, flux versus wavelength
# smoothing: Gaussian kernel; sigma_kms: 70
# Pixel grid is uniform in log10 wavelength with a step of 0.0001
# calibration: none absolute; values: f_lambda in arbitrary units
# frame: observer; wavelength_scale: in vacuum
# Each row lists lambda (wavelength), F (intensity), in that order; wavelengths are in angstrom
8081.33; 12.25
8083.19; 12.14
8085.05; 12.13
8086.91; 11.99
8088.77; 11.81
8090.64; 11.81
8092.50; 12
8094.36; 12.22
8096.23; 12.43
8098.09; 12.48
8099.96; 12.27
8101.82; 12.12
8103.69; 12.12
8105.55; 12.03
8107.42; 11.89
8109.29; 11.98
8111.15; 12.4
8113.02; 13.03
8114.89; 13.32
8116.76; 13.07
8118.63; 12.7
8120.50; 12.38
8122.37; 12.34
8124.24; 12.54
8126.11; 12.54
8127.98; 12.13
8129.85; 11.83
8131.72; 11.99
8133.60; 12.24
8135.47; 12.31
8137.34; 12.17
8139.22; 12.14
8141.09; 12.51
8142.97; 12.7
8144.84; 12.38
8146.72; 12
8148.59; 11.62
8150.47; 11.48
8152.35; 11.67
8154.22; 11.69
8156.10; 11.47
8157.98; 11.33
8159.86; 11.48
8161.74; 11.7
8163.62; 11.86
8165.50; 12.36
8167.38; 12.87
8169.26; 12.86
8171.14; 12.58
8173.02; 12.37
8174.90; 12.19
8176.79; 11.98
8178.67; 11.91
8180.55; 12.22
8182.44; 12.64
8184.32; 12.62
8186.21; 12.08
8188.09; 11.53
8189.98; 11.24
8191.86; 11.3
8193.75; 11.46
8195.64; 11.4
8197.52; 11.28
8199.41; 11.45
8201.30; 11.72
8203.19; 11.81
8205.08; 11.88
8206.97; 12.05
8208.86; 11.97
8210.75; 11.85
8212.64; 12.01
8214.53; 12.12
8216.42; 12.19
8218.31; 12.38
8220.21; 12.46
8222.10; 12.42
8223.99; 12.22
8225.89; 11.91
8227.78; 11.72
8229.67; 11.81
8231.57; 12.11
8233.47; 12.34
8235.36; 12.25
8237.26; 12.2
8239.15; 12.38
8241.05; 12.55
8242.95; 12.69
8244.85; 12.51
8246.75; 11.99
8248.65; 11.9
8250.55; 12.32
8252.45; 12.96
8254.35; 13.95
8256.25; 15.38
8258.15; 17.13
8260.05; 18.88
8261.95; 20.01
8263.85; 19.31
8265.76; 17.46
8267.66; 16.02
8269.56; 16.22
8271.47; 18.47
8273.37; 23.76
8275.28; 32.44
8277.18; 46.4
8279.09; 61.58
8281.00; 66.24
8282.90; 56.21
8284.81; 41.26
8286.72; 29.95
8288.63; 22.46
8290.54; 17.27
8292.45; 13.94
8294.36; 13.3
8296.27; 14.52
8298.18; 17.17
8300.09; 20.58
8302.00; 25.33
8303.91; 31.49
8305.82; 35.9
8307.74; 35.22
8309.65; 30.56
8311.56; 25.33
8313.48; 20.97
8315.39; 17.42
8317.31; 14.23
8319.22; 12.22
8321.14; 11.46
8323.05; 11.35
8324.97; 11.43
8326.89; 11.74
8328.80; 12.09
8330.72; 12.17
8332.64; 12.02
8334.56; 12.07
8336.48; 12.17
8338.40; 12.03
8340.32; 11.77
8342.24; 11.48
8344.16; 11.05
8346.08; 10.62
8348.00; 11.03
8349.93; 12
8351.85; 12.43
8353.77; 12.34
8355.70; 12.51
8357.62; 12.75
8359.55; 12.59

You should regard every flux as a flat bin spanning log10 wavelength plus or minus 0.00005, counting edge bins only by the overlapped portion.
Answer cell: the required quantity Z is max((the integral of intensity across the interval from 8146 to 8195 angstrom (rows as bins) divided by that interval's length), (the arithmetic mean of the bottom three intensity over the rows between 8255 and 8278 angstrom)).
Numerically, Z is 15.9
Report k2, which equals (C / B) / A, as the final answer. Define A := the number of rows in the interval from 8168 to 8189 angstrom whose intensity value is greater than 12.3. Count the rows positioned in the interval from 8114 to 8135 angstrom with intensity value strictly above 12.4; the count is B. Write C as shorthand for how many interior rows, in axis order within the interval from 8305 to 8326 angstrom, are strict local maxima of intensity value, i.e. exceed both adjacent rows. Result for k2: 0.000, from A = 5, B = 5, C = 0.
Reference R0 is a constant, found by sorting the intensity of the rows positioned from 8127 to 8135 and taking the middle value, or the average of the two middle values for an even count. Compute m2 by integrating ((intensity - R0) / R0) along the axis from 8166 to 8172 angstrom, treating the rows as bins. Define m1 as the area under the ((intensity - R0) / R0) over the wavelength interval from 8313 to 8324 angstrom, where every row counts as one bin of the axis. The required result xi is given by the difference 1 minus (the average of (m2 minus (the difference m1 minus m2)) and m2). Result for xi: 1.5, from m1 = 2.1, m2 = 0.34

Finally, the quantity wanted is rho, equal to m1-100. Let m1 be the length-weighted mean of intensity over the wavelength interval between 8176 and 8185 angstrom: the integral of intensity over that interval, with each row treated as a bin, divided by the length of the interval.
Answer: -87.7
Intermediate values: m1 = 12.3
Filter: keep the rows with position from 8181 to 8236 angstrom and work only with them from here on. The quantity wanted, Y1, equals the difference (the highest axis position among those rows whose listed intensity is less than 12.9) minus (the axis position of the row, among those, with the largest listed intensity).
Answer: 52.9 angstrom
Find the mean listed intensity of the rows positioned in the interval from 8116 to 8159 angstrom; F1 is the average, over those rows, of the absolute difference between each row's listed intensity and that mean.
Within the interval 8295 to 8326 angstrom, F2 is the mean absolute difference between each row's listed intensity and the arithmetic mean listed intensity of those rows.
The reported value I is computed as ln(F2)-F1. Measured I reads 1.6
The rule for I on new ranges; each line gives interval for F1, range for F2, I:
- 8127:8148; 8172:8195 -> -1.1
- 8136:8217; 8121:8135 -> -1.9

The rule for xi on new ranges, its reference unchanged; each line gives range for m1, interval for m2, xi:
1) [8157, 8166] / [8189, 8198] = 1.7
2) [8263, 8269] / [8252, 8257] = 1.0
